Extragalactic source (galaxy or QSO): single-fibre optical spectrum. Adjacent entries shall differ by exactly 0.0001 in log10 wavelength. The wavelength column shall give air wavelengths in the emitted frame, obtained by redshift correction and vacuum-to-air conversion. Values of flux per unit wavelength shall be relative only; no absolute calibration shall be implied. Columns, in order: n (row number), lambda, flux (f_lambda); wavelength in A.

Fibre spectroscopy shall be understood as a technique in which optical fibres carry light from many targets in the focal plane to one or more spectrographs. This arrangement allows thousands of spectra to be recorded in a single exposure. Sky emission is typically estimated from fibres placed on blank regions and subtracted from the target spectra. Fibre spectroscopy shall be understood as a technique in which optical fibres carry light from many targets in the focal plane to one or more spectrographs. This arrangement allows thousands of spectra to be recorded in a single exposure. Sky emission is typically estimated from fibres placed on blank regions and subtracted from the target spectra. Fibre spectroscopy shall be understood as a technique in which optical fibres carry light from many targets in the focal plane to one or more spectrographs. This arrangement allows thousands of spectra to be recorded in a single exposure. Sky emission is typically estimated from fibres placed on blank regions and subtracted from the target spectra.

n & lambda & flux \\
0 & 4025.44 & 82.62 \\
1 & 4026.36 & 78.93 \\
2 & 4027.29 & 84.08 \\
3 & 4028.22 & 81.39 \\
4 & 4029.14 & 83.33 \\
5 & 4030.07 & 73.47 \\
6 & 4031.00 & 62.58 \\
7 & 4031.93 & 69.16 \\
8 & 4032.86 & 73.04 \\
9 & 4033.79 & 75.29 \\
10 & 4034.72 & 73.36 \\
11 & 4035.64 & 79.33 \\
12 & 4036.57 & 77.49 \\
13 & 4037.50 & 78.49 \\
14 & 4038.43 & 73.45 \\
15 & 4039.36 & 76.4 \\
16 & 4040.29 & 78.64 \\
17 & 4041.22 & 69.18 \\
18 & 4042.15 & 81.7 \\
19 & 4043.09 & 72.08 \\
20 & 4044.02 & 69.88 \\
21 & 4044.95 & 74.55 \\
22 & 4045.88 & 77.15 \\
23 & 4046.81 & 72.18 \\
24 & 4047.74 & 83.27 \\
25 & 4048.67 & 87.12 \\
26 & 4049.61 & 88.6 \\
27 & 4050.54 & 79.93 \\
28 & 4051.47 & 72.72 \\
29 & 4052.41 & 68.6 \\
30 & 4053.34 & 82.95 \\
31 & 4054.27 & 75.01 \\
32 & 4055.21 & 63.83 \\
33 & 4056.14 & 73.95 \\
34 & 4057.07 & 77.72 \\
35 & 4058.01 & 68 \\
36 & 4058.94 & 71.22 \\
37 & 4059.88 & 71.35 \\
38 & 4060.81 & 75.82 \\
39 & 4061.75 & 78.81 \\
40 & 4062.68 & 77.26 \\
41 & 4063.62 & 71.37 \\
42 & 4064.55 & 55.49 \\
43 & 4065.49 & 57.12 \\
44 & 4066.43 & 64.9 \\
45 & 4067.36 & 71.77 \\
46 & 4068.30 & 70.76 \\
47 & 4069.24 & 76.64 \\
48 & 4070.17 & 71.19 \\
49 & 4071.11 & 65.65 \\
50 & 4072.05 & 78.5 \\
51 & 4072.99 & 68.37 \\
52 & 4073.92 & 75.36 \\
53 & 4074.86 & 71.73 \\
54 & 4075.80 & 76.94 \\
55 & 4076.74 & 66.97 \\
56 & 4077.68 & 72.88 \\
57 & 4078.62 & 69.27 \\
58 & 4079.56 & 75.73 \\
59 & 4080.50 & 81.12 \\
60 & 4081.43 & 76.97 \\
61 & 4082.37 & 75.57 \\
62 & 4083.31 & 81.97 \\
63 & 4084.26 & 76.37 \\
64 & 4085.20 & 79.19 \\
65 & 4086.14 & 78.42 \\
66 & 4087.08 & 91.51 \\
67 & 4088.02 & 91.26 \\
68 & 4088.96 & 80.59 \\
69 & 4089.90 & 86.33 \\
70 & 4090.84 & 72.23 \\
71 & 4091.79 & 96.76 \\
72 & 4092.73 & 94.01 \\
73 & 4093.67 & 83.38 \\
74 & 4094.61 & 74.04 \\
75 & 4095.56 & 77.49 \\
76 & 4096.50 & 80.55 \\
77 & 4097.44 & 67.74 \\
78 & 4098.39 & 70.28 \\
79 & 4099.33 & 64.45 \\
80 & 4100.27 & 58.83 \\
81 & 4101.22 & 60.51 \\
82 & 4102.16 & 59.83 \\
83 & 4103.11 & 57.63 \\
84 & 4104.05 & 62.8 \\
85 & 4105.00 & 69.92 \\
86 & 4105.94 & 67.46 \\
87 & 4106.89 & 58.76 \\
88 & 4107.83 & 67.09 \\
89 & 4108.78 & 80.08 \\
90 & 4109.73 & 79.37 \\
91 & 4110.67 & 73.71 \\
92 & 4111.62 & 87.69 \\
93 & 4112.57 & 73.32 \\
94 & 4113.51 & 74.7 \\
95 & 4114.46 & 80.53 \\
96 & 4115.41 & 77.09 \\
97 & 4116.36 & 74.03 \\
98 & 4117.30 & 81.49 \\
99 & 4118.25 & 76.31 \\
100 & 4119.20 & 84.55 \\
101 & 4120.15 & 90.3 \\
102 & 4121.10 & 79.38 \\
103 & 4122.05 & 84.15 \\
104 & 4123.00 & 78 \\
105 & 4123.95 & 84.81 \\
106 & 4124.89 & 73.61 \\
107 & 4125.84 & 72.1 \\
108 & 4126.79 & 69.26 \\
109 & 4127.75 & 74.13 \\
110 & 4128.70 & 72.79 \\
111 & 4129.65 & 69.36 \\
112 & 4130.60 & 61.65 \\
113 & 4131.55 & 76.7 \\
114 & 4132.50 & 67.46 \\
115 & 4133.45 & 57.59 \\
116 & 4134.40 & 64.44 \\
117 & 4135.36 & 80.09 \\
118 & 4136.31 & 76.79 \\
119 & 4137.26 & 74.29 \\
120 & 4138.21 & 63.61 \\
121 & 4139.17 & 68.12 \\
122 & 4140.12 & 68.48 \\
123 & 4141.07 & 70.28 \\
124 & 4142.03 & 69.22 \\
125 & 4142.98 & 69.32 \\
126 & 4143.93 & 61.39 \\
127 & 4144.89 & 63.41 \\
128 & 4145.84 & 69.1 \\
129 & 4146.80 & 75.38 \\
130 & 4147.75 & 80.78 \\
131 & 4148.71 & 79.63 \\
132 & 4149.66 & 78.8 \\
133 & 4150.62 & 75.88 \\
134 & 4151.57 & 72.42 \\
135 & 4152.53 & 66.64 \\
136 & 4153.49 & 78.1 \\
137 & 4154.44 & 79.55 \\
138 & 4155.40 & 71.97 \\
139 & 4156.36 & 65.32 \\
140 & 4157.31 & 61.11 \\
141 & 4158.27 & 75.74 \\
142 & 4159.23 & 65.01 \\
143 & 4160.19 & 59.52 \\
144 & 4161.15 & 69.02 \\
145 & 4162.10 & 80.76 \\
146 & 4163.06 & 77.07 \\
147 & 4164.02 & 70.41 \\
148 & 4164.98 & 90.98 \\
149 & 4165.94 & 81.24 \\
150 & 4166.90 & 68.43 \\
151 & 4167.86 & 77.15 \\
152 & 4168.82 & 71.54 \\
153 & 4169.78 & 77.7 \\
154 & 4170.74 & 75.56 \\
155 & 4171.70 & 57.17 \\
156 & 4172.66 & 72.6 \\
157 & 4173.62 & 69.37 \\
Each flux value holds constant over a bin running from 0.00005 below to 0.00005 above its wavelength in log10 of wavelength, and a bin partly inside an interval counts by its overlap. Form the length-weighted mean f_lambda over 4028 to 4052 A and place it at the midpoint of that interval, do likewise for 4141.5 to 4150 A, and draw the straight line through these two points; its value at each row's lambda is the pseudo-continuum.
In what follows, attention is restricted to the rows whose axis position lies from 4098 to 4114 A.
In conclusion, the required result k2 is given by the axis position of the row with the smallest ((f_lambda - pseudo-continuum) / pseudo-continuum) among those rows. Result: 4103.11 A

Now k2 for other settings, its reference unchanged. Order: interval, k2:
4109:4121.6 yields 4112.57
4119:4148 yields 4133.45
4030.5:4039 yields 4031.00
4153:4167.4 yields 4160.19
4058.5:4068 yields 4064.55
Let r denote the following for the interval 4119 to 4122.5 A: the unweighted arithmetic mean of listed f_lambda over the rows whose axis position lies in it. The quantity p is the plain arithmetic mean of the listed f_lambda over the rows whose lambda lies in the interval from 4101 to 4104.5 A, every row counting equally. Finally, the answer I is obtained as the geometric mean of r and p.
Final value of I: 71.4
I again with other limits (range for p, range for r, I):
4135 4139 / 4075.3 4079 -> 72.6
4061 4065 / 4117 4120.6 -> 76.7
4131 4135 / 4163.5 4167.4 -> 71.9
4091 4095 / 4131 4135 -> 76.1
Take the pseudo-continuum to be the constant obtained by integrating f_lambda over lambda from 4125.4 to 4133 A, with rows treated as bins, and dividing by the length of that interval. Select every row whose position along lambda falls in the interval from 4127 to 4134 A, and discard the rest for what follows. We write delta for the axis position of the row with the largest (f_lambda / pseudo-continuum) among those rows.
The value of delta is 4131.55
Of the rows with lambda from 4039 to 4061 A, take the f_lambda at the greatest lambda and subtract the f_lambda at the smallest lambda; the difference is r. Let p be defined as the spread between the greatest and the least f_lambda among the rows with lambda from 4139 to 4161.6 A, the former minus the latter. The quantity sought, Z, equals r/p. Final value 0.0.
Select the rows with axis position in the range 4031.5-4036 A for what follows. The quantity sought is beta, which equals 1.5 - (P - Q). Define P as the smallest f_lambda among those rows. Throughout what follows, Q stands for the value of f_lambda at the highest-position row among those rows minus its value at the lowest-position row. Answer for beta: -57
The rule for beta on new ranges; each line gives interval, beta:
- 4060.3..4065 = -74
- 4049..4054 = -73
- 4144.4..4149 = -46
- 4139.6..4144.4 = -67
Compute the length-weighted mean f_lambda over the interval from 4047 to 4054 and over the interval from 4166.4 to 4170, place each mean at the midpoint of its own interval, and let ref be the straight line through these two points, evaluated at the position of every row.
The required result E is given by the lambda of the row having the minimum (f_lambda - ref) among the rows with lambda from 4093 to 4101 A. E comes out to 4100.27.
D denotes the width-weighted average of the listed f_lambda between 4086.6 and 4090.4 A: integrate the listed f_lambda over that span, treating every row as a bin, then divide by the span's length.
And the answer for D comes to 87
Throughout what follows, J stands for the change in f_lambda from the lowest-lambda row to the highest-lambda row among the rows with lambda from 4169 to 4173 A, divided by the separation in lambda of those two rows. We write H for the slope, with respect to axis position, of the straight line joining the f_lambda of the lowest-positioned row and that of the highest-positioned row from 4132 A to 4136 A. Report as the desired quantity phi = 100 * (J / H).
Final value -40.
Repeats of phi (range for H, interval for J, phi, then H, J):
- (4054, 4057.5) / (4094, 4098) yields -230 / 1.0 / -2.2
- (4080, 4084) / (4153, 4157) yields -1472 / 0.3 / -4.5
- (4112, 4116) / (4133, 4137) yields 506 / 1.3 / 6.7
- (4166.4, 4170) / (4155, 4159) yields 41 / 3.2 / 1.3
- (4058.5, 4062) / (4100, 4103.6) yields -16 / 2.7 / -0.4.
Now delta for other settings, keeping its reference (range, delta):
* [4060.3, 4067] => 4061.75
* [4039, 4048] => 4047.74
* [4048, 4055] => 4049.61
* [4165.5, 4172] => 4165.94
